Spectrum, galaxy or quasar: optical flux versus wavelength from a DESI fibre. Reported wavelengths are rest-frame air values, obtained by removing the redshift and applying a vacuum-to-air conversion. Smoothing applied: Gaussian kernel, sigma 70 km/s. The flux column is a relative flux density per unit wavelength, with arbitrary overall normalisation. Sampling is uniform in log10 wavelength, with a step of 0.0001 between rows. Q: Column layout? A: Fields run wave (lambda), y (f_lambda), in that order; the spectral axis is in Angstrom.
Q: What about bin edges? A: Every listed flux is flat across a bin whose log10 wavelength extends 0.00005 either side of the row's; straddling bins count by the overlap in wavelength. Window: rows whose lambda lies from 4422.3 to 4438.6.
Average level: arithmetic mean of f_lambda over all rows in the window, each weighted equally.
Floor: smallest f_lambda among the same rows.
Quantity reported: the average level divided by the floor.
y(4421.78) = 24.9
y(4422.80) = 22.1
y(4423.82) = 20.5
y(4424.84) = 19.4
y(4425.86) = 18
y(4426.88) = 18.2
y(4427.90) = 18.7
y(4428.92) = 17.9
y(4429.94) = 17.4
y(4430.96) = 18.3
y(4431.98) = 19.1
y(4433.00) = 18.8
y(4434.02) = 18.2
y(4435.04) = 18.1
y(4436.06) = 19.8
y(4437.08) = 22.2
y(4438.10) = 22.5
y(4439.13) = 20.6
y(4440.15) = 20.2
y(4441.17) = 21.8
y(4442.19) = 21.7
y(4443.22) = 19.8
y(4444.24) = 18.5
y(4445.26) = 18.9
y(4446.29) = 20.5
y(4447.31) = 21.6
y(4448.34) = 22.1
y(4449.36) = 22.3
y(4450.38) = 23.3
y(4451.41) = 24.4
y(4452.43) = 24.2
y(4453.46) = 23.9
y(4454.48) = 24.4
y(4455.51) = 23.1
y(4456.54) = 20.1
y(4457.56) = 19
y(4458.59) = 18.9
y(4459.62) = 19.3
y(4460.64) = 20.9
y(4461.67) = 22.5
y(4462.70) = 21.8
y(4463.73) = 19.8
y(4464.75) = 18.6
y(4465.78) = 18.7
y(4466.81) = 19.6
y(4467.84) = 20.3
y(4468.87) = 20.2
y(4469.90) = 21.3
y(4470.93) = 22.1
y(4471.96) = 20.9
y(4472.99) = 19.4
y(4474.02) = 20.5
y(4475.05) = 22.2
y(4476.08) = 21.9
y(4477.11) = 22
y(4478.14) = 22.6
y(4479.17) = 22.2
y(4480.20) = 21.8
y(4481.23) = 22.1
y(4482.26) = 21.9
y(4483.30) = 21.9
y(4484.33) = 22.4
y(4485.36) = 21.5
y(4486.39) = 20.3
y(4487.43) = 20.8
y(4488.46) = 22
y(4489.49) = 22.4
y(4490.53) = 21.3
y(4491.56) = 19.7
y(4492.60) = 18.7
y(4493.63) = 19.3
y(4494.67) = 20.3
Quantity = 1.111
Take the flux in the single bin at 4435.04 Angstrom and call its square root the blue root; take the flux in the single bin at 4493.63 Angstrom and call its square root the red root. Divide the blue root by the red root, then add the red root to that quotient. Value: 5.36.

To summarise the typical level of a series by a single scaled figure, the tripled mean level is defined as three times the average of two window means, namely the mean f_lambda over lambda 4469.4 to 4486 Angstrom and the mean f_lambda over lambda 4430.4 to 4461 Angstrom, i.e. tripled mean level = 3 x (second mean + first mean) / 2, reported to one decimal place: 63.8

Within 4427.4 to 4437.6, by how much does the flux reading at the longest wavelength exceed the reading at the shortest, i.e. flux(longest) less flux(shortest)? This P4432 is 3.5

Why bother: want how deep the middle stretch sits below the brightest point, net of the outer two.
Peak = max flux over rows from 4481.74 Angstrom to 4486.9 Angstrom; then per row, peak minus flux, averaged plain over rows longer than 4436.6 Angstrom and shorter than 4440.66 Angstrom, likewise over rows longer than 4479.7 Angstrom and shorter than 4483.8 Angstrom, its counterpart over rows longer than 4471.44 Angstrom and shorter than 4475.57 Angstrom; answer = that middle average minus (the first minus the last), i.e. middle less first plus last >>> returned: 1.1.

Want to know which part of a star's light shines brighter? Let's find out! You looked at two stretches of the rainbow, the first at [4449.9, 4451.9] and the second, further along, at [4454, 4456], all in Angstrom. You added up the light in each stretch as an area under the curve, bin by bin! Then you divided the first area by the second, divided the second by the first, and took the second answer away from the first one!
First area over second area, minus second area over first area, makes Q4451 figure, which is 0.01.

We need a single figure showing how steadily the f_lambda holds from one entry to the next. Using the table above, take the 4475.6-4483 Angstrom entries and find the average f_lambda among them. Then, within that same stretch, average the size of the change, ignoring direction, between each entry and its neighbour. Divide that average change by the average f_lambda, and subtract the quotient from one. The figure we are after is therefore 0.985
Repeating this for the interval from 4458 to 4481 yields 0.958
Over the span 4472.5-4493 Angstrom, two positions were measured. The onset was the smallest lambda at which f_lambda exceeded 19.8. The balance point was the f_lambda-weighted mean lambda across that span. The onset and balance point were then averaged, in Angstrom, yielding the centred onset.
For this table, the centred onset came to 4478.4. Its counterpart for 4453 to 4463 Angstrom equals 4455.7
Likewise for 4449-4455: 4450.7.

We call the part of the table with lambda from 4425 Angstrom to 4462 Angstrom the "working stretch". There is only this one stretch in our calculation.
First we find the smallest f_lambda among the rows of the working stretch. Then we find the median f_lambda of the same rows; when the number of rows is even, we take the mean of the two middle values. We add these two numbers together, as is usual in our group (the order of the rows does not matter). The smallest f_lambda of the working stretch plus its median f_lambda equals 38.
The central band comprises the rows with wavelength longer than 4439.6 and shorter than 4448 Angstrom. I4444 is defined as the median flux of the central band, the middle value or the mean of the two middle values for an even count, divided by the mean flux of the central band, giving 1.00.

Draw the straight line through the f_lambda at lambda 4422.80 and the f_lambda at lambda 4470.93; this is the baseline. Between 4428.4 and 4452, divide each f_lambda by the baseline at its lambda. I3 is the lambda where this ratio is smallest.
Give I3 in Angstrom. 4429.94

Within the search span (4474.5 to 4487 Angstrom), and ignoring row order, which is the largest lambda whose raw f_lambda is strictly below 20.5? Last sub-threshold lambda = 4486.39 Angstrom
